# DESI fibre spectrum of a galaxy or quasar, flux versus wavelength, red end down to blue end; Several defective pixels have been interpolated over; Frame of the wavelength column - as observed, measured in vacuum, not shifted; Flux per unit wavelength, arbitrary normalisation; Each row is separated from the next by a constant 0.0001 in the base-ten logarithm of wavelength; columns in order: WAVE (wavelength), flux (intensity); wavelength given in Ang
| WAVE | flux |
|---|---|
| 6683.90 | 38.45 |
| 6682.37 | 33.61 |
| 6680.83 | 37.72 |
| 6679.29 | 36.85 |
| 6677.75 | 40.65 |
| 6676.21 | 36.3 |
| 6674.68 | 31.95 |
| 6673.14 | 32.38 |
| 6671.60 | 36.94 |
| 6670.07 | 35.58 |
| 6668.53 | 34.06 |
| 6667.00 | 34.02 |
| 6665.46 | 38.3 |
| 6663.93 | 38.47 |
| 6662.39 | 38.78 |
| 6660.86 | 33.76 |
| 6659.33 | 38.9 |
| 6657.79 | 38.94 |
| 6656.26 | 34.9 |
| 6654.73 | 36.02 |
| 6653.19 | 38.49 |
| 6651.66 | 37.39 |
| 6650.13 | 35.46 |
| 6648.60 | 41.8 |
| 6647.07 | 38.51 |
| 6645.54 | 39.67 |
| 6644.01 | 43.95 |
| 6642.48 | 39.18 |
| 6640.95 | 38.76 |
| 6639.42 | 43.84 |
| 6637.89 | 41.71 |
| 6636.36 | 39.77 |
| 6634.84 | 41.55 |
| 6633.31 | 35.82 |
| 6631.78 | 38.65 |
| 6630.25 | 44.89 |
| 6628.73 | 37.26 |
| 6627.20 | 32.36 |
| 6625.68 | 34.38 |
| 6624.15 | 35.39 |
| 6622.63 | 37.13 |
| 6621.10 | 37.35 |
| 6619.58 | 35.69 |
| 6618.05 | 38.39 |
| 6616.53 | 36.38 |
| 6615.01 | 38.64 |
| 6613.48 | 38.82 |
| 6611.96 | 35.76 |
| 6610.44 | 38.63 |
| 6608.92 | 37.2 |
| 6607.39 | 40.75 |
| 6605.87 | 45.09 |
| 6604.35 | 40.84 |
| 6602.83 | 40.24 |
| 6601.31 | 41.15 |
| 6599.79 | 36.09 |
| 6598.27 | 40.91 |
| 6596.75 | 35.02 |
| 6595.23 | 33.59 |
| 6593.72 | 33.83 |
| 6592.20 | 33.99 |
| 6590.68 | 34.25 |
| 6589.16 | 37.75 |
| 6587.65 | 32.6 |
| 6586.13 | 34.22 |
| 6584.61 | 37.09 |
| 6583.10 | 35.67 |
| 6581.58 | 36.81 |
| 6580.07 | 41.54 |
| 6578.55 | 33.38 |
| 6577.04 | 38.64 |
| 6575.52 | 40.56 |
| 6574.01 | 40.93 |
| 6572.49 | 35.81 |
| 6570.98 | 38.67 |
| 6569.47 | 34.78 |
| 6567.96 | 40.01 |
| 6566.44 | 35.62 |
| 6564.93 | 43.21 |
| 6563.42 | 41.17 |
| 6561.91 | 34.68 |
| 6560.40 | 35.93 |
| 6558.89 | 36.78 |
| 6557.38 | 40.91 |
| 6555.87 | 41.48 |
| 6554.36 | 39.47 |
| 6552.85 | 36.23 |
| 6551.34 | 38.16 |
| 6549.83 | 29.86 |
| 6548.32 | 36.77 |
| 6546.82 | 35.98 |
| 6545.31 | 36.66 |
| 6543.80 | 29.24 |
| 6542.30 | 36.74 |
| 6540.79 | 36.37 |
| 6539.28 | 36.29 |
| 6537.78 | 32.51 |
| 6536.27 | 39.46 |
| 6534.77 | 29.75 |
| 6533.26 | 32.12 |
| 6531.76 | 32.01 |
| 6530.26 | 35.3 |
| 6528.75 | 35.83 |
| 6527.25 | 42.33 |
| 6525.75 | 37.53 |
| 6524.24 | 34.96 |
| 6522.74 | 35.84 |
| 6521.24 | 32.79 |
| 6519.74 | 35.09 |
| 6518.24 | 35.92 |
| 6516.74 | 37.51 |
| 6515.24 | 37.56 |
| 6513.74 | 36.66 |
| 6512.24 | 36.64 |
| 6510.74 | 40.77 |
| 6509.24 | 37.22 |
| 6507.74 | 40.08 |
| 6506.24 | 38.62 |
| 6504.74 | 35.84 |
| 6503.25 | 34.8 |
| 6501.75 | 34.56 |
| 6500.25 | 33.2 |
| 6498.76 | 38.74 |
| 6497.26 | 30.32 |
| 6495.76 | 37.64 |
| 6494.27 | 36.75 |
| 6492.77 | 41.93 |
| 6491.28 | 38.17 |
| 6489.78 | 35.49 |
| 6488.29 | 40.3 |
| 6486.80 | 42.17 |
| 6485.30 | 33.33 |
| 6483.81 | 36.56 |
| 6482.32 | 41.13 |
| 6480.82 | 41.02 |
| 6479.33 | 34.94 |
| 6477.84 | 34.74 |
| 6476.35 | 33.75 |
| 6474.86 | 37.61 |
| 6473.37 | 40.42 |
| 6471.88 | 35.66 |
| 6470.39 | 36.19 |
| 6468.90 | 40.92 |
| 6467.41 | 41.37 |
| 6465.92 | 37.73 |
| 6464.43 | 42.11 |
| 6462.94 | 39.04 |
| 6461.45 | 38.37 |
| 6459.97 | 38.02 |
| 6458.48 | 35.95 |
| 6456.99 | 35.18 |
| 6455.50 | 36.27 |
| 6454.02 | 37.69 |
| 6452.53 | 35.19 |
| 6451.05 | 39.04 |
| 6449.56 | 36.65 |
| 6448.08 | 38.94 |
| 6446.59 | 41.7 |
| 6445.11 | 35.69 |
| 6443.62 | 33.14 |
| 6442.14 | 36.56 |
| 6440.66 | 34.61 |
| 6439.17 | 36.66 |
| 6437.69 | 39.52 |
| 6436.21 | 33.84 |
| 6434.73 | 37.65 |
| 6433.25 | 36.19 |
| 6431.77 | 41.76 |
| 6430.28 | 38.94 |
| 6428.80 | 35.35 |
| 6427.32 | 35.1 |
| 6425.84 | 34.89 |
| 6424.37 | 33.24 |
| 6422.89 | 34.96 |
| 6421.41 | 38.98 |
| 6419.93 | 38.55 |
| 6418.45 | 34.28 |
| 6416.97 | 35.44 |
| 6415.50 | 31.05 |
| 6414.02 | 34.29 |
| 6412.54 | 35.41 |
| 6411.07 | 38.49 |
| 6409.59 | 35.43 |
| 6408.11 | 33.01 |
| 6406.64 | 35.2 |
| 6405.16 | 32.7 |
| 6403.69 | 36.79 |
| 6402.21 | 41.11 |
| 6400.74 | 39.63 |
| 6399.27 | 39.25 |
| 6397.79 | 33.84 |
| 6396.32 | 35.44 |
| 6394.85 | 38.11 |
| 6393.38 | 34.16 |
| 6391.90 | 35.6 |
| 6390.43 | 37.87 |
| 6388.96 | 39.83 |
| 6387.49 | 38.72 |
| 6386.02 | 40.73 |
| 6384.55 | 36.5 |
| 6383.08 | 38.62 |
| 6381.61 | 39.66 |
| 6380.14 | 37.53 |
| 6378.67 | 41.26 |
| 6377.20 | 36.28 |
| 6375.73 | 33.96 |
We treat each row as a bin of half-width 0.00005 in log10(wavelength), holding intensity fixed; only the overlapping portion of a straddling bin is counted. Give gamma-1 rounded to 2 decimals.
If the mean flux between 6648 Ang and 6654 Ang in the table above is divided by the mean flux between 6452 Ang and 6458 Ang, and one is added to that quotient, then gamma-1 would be 2.06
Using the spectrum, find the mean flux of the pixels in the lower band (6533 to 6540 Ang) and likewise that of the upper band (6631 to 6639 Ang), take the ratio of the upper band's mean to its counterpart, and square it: 1.35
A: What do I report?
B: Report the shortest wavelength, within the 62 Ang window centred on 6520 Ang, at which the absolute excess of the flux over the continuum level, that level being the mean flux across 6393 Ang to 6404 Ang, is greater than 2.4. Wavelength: 6492.77 Ang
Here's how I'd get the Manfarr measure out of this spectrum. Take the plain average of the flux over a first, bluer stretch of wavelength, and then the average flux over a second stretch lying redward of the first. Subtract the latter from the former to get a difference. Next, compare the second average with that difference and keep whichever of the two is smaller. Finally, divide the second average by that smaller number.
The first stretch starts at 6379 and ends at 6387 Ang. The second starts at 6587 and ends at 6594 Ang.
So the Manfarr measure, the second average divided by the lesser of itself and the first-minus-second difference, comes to 8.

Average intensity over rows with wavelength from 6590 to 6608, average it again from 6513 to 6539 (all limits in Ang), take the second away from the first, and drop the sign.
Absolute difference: 2.5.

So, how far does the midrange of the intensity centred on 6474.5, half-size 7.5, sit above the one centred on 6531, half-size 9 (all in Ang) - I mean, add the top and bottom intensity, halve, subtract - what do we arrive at 1.5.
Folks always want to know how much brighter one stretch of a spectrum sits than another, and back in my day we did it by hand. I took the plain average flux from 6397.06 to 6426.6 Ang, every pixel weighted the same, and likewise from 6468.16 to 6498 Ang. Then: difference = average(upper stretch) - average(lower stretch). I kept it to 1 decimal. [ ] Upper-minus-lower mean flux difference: 1.6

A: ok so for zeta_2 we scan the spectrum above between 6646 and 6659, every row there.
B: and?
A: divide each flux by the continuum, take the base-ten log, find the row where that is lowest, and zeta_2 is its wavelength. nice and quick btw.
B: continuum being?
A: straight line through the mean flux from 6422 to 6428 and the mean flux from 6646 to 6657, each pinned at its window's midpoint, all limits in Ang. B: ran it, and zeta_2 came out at 6656.26 Ang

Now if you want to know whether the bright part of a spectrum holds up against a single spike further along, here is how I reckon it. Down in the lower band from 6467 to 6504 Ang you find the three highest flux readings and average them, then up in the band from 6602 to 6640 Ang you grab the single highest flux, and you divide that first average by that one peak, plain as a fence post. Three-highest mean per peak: 0.928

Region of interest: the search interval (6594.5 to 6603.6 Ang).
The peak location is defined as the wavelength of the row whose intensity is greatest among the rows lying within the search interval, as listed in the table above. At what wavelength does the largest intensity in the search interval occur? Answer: 6601.31 Ang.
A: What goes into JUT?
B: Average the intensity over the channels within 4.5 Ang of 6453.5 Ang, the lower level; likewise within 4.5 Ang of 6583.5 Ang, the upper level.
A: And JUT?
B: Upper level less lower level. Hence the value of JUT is -0.3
